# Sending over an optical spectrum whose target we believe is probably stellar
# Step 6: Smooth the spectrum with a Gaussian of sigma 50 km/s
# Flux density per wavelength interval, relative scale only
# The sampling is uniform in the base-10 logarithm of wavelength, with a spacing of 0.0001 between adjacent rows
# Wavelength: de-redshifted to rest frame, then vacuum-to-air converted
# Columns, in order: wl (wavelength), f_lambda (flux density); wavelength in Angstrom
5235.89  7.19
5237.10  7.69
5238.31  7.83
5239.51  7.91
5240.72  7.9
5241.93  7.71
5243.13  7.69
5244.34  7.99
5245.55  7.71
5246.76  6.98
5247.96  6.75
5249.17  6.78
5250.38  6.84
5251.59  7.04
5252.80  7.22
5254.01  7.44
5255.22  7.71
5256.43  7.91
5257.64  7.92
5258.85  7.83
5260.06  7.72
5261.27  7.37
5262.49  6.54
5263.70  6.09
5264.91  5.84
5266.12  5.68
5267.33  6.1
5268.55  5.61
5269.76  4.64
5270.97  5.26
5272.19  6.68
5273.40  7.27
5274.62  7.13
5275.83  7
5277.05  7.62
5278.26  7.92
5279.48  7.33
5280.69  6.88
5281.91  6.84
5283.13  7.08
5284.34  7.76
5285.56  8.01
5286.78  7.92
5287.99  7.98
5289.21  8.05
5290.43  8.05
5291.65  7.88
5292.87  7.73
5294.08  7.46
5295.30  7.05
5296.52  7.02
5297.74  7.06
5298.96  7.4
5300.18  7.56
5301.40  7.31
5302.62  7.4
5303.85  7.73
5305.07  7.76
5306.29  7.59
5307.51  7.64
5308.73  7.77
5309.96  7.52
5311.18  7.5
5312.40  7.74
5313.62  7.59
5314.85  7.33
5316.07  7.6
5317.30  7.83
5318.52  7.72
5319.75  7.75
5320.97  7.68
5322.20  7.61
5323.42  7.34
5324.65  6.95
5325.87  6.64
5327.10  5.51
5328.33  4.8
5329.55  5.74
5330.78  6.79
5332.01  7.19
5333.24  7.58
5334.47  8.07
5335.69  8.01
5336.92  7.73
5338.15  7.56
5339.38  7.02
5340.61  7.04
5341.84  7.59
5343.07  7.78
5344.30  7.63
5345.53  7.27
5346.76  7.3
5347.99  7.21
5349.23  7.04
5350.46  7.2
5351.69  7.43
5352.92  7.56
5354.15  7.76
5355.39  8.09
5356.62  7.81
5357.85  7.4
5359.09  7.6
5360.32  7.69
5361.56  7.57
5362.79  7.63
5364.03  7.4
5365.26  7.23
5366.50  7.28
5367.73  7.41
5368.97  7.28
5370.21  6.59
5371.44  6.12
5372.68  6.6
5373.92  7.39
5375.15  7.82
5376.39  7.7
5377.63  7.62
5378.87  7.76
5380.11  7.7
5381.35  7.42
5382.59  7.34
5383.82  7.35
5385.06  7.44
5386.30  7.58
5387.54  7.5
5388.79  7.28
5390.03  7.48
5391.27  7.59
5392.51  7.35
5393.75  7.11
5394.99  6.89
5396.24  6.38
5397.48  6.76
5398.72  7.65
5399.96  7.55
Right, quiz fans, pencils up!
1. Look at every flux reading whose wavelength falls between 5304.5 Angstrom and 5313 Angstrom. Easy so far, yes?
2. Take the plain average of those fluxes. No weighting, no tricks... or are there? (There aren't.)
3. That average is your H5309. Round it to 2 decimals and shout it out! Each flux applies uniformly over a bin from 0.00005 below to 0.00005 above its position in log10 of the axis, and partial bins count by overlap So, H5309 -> 7.65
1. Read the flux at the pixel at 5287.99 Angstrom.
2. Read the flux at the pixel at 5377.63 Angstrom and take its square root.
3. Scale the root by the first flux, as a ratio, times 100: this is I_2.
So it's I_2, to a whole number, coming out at 35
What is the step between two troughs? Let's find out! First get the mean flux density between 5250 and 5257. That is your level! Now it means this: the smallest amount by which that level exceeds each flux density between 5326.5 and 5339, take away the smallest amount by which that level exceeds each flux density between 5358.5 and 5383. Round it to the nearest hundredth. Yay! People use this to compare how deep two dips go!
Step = -0.25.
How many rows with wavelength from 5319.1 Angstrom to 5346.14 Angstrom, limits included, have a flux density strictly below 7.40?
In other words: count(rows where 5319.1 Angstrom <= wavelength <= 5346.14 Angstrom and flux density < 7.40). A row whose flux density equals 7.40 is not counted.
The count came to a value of 11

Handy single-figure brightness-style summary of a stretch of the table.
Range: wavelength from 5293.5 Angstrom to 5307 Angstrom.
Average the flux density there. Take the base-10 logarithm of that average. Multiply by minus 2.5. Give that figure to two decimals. -2.17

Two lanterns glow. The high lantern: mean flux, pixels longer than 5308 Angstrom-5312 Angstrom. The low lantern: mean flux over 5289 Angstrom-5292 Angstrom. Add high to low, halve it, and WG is 7.8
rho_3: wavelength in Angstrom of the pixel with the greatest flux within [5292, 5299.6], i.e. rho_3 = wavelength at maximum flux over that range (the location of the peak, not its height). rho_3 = 5292.87 Angstrom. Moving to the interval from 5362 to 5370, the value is 5362.79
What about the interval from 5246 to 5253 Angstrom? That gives 5252.80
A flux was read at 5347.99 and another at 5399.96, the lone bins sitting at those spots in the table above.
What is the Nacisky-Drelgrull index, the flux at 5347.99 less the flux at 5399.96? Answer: -0.3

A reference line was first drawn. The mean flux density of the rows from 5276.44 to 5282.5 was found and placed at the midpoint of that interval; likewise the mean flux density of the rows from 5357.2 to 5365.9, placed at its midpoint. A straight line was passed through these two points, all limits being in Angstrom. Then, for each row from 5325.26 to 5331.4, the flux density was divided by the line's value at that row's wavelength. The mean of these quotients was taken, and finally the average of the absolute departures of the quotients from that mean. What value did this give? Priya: 0.088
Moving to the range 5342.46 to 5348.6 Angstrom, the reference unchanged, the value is 0.029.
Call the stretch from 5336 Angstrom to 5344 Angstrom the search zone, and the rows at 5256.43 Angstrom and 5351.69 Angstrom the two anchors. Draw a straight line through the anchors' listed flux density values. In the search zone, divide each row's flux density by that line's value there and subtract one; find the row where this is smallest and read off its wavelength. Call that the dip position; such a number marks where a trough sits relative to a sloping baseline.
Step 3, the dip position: 5339.38 Angstrom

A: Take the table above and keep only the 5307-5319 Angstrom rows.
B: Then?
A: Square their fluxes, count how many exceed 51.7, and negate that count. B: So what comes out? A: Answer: -10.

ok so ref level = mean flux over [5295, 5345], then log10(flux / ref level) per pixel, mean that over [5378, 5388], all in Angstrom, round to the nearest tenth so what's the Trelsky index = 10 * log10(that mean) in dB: -19.5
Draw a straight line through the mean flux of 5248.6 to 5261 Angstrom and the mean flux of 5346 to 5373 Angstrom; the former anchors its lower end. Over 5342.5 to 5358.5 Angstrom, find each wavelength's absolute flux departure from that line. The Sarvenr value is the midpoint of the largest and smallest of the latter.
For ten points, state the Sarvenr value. 0.40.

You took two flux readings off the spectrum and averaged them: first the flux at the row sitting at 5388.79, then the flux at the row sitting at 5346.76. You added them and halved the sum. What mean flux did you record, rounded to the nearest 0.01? 7.29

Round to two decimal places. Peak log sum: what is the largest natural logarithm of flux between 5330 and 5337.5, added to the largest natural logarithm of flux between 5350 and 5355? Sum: 4.14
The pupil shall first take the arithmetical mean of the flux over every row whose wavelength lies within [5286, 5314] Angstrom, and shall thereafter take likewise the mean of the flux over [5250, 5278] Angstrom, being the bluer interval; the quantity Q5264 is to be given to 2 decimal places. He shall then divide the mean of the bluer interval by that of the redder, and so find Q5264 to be 0.90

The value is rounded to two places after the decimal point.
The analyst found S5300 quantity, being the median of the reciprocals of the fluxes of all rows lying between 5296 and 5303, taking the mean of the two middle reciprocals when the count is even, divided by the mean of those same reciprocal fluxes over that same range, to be 0.99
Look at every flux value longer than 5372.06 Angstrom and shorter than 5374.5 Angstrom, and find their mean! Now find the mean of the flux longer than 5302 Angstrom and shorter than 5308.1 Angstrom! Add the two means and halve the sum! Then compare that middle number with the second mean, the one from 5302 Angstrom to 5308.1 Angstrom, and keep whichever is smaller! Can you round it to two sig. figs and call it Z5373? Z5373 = 7.3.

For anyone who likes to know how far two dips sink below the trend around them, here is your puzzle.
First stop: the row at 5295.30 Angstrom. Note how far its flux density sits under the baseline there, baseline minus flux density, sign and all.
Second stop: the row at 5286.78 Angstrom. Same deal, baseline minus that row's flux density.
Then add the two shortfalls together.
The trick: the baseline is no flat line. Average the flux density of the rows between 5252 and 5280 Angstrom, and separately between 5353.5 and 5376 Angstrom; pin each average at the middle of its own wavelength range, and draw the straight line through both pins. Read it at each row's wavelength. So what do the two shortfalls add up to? -1.0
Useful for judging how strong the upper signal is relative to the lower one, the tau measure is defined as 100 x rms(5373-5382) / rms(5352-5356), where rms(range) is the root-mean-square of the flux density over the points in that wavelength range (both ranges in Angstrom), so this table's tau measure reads 98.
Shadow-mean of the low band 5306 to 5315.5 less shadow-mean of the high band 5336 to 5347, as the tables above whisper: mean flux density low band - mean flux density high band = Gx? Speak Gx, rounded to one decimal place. 0.1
